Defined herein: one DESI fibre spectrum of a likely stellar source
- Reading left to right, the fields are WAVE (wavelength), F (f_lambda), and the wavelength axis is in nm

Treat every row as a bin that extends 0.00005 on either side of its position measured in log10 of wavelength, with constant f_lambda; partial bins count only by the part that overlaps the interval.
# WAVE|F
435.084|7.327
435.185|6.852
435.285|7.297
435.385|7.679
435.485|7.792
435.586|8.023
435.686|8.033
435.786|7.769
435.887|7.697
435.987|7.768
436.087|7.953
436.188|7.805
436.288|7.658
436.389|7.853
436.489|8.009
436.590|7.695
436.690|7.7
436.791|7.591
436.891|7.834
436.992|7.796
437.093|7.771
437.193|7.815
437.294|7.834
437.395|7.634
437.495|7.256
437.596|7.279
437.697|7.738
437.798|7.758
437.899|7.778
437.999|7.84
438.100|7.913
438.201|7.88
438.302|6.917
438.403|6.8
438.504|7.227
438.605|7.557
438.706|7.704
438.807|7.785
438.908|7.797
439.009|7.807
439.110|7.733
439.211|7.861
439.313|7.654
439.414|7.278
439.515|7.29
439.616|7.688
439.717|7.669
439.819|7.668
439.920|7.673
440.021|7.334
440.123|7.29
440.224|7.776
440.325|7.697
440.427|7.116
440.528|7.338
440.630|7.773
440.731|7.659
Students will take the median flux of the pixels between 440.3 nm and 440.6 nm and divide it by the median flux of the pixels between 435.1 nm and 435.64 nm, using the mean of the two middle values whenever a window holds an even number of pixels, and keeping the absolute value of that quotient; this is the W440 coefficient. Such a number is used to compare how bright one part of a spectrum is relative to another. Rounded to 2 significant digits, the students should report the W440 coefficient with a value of 0.96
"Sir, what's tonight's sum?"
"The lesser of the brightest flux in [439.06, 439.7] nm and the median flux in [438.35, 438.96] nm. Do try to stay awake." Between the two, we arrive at 7.63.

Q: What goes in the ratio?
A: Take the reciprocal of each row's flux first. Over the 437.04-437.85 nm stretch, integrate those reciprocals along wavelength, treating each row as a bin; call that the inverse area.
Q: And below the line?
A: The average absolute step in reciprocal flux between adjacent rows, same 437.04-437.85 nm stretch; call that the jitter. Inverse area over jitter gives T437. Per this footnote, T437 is 37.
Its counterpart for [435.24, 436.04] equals 38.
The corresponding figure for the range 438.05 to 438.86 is 19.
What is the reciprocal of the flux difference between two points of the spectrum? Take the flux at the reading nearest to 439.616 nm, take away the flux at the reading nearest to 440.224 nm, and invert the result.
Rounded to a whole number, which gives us -11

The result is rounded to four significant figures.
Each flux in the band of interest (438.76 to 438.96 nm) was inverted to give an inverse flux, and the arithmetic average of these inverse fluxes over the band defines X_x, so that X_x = 0.1284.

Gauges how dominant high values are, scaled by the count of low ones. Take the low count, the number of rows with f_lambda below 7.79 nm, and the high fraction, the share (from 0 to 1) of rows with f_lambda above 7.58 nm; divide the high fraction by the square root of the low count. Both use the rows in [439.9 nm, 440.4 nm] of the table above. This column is 0.27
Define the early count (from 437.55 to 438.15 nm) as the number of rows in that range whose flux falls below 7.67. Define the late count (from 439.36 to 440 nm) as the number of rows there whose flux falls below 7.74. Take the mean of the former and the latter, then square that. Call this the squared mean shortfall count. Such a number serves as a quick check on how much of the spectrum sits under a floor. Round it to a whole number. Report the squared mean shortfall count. 12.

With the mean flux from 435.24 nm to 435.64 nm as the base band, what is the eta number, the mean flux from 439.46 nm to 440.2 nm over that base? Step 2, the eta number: 0.98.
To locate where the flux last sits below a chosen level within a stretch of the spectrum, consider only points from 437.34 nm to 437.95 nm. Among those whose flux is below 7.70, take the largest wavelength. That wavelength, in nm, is 437.596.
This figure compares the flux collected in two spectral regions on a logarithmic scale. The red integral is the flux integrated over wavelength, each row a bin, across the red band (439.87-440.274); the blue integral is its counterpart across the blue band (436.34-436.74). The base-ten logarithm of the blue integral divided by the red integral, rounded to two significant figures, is 0.013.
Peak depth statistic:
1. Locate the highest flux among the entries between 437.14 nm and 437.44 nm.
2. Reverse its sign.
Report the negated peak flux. -7.83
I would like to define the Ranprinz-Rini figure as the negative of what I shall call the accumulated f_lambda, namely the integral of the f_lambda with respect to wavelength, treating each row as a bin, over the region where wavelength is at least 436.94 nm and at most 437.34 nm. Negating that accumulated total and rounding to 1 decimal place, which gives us -3.1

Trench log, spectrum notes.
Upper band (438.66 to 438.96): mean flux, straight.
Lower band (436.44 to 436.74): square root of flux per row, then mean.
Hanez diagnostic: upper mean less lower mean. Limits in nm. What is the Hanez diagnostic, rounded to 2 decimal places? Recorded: 4.97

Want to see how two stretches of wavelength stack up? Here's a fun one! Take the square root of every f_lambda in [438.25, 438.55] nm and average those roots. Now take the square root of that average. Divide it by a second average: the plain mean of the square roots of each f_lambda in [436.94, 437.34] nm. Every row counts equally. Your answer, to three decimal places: 0.582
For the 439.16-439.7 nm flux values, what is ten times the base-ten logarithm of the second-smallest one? 8.63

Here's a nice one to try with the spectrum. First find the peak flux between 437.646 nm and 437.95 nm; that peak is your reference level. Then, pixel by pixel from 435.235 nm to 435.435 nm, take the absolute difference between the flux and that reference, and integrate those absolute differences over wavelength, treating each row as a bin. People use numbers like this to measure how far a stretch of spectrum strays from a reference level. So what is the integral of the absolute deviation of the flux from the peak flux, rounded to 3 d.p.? 0.058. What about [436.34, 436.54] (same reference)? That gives 0.031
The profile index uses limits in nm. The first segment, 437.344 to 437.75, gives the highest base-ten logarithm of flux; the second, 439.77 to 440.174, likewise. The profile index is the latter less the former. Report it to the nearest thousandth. -0.004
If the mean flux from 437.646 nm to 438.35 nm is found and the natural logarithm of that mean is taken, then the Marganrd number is 2.040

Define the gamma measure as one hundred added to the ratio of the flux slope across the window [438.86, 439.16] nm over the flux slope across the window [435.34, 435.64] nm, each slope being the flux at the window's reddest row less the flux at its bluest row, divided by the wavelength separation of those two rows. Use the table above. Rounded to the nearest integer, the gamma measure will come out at 100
